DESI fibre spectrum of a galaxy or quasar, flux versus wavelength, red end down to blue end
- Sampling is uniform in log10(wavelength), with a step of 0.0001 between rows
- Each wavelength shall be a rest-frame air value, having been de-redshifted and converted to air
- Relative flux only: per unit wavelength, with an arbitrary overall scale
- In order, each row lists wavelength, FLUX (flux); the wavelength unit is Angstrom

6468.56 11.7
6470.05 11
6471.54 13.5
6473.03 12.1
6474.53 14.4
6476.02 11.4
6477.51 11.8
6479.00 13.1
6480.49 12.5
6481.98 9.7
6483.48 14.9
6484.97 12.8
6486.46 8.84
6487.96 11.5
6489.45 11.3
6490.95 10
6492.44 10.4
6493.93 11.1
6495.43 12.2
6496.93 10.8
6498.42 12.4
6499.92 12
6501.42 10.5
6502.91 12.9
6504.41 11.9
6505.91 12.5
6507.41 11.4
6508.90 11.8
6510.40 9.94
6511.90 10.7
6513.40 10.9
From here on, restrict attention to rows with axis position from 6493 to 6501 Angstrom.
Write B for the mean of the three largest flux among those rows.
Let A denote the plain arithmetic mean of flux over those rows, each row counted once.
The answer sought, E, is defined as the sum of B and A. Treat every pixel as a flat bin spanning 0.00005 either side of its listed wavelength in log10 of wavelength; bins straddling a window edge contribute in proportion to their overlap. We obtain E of 23.9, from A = 11.7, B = 12.2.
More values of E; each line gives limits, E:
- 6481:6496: 24.6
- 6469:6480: 26.1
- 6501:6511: 24.0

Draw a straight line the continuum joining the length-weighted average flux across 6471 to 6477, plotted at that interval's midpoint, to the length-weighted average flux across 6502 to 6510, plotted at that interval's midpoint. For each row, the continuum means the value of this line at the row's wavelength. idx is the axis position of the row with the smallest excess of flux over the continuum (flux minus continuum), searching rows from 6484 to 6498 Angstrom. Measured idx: 6486.46 Angstrom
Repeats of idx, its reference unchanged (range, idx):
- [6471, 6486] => 6481.98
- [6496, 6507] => 6501.42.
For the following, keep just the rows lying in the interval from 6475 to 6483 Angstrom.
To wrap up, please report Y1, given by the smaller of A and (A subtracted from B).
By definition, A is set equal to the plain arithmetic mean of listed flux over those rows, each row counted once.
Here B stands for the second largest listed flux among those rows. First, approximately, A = 11.7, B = 12.5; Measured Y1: 0.80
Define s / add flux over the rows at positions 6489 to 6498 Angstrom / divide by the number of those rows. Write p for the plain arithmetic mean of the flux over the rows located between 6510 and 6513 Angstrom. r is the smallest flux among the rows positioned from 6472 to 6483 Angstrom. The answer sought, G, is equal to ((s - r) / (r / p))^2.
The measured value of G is 1.8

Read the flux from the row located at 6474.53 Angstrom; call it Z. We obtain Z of 14.4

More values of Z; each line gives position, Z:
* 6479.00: 13.1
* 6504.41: 11.9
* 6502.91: 12.9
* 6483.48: 14.9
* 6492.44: 10.4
